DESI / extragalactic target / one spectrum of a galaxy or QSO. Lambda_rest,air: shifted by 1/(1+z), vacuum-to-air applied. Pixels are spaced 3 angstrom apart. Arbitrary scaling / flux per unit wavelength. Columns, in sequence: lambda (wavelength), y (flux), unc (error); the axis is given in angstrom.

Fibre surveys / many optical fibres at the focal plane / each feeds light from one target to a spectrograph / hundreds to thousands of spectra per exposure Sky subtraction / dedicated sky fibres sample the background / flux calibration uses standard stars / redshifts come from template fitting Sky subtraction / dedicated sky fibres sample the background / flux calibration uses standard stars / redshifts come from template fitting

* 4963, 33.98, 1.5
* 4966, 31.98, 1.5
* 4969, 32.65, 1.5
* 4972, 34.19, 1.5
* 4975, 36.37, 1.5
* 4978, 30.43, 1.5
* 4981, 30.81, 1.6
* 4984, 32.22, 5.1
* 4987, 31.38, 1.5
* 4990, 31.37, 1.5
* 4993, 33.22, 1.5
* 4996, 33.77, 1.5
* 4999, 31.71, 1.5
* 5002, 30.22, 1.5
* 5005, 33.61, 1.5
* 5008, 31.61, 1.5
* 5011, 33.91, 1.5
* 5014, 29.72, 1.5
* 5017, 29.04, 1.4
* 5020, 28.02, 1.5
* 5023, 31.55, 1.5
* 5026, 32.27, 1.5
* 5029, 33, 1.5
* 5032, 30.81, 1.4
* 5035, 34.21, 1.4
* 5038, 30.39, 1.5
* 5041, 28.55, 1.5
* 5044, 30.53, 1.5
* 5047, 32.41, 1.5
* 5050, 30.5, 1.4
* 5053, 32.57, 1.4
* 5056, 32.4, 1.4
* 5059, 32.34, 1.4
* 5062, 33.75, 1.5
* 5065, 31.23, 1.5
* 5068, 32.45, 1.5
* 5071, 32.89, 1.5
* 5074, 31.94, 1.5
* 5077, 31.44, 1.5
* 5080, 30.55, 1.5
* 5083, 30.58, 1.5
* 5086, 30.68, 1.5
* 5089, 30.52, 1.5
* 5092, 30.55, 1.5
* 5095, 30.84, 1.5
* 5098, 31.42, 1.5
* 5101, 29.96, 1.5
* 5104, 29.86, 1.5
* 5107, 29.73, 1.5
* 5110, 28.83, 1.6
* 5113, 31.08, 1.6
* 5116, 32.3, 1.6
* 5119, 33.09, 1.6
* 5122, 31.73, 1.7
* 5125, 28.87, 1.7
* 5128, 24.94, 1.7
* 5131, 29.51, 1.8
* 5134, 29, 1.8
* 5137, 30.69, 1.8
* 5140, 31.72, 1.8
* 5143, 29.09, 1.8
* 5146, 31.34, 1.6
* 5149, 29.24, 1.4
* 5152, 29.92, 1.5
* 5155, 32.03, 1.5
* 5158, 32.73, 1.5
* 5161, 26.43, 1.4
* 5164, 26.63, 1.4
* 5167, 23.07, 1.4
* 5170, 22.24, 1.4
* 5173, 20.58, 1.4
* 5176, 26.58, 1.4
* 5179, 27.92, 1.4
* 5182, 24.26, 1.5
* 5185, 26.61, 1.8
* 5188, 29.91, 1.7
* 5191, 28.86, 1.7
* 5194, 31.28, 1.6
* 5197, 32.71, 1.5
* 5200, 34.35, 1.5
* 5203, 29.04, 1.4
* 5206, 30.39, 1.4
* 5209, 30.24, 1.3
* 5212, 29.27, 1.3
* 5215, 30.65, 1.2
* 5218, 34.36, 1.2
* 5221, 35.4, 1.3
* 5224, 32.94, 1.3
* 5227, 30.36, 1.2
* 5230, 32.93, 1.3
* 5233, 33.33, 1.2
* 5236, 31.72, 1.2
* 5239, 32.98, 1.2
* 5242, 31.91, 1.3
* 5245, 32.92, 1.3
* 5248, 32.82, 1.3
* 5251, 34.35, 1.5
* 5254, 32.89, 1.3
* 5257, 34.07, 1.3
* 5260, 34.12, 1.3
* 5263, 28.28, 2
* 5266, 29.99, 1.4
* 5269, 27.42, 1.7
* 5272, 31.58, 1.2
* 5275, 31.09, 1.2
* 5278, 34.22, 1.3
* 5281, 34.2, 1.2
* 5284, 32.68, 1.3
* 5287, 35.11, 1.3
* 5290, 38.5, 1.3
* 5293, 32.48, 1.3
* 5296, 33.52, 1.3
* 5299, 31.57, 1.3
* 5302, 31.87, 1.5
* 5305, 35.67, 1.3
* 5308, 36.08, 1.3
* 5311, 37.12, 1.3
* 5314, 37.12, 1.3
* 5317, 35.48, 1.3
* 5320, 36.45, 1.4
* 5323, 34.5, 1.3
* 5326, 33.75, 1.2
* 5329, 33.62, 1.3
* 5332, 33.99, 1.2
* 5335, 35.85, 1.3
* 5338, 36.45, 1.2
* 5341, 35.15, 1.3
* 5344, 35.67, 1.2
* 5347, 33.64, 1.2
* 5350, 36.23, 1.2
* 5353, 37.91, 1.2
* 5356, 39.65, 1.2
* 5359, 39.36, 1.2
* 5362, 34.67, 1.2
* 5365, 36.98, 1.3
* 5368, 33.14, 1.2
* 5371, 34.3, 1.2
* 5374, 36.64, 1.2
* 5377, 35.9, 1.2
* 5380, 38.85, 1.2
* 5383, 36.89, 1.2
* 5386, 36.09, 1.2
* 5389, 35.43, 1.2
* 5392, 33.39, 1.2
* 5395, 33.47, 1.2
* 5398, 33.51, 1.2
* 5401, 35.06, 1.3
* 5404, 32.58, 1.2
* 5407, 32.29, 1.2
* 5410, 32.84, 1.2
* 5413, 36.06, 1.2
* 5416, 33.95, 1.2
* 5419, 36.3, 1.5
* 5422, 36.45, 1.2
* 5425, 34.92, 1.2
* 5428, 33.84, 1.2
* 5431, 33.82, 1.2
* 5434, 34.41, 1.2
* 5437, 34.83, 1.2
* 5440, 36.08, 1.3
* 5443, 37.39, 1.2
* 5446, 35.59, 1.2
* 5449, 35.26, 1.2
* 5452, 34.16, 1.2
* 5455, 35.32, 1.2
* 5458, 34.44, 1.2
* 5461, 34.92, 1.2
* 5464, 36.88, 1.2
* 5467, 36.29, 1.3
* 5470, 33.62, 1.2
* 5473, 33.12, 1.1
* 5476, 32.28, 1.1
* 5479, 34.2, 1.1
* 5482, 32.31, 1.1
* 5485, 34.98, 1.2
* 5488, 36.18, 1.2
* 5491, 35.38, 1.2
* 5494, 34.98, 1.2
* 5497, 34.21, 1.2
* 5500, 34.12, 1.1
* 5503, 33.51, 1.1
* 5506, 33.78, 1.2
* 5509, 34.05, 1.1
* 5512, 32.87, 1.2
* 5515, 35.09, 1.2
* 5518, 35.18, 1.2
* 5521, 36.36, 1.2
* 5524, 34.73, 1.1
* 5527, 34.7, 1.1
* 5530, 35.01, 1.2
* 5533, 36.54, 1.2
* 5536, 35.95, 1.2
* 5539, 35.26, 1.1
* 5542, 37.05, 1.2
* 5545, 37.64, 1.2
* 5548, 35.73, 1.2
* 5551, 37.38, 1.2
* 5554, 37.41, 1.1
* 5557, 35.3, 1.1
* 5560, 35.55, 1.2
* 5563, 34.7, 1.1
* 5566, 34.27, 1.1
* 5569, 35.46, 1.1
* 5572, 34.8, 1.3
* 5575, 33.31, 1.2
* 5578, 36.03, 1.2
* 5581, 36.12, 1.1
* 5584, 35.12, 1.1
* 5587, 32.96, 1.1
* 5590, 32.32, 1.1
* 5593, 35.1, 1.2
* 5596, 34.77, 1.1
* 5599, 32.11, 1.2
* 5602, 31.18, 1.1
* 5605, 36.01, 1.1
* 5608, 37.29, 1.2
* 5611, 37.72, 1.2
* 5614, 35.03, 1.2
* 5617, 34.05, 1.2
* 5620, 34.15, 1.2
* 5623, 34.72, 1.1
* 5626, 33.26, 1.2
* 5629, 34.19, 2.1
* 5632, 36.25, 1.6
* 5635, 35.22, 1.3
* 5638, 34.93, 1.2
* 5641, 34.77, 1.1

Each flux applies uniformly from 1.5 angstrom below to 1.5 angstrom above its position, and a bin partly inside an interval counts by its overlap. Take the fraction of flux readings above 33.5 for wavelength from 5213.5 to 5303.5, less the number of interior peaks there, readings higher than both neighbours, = -11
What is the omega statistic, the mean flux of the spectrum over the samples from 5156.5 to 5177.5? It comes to 25.5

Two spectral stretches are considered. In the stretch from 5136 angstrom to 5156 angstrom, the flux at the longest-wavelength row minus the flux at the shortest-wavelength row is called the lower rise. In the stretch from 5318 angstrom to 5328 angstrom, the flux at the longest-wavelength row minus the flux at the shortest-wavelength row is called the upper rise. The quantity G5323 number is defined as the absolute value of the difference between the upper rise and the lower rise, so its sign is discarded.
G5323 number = 4.0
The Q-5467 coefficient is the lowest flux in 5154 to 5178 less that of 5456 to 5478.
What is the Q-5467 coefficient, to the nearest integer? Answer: -12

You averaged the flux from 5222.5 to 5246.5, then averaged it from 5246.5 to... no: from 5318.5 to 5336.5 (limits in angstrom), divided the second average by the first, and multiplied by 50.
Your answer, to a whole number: 54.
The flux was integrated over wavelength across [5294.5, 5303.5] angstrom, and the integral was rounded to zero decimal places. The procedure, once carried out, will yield 291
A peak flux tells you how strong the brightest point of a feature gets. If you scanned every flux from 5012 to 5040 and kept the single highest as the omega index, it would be 34.21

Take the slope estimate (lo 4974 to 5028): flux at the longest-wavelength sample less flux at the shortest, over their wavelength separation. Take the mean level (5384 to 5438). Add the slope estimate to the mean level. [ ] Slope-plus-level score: 34.3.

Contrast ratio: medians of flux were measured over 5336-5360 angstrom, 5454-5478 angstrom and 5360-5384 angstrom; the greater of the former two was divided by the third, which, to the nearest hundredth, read 1.00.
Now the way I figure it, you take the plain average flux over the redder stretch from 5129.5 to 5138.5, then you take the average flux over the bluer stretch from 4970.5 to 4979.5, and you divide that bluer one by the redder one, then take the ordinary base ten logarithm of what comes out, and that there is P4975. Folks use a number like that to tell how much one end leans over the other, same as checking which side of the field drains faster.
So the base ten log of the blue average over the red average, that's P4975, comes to 0.05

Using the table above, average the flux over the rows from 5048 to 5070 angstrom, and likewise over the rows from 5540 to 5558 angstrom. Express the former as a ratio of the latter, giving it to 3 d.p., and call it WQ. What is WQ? 0.876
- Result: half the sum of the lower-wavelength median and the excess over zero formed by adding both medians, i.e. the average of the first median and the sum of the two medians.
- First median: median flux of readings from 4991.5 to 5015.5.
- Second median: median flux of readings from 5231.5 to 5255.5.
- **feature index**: 48.9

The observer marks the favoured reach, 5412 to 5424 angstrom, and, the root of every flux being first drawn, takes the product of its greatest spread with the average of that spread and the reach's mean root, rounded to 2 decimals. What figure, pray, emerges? 0.65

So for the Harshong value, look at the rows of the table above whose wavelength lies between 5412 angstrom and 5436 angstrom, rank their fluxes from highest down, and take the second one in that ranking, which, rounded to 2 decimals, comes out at 36.30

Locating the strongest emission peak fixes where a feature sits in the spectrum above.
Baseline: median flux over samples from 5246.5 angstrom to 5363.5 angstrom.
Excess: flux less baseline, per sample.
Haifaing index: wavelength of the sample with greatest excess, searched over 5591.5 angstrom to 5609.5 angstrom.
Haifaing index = 5608 angstrom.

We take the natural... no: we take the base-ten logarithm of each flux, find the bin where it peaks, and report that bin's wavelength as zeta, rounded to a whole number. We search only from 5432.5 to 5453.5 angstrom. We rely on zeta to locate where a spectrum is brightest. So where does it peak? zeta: 5443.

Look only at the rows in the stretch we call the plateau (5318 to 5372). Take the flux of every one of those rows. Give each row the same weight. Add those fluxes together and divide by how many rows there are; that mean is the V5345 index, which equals 36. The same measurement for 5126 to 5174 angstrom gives 28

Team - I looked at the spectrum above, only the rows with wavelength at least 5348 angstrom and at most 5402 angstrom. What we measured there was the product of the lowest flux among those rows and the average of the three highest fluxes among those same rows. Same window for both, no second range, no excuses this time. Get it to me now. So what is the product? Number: 1302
